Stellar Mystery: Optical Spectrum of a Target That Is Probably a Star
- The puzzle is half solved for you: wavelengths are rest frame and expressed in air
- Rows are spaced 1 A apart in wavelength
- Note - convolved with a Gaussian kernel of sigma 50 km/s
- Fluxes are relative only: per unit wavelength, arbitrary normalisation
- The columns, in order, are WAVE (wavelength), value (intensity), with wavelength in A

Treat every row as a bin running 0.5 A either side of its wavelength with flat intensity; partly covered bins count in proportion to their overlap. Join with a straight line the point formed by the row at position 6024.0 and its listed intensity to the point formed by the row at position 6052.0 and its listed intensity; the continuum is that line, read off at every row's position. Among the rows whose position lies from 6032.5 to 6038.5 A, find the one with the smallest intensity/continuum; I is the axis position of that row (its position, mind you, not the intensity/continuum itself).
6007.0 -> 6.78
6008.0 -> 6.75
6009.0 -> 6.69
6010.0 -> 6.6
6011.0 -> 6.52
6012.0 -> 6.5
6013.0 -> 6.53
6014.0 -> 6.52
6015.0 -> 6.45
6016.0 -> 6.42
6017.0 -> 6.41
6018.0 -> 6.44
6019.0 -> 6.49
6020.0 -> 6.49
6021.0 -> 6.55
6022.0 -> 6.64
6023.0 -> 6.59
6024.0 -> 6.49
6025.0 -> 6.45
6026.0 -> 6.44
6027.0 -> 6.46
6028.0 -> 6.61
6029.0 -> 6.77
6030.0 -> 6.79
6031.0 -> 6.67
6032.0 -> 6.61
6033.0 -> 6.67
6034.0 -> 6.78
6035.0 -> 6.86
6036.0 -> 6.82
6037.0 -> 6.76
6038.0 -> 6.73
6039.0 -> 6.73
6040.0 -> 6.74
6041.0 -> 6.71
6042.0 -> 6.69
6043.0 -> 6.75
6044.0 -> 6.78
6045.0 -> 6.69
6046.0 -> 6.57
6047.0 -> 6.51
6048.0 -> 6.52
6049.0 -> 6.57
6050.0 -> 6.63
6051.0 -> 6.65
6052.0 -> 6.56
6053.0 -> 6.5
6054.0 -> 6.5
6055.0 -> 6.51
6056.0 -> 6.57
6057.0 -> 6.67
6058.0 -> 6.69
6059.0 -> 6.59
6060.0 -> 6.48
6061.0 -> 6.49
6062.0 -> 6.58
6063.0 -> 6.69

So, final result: 6033.0 A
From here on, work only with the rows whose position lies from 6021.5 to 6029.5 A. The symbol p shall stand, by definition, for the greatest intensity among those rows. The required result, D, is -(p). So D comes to -6.77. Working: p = 6.77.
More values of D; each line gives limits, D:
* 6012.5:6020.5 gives -6.53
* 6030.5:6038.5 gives -6.86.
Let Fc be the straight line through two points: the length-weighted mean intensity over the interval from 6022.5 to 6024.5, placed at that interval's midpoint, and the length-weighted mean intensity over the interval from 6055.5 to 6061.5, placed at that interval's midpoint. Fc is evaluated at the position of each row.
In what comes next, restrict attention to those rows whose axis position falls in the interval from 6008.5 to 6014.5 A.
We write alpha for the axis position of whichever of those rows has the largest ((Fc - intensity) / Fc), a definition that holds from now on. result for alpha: 6012.0 A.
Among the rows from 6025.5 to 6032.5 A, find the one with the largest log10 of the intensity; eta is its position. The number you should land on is 6030.0 A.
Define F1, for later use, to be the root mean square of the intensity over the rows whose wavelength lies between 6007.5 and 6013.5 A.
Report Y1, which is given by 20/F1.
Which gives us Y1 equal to 3.03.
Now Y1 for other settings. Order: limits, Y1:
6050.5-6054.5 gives 3.05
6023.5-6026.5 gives 3.10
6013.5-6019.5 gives 3.10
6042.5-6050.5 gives 3.02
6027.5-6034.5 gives 2.98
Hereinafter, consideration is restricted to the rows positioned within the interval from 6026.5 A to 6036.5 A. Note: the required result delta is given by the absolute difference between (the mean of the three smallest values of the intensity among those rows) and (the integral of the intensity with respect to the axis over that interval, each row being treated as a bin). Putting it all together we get 60.5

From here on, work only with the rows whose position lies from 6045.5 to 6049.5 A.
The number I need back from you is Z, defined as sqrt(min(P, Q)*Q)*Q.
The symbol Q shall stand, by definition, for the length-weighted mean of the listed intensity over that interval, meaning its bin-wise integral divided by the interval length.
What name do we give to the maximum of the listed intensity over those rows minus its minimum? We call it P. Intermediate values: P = 0.06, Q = 6.54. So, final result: 4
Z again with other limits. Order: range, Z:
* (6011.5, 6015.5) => 5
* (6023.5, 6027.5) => 4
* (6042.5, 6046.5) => 8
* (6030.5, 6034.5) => 7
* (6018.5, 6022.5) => 6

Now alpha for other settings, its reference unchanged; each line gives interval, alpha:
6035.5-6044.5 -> 6042.0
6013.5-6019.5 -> 6017.0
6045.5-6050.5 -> 6047.0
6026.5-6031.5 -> 6027.0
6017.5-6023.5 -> 6018.0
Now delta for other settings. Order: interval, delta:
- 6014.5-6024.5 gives 58.5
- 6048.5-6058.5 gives 59.3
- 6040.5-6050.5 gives 59.9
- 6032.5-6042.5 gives 60.8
